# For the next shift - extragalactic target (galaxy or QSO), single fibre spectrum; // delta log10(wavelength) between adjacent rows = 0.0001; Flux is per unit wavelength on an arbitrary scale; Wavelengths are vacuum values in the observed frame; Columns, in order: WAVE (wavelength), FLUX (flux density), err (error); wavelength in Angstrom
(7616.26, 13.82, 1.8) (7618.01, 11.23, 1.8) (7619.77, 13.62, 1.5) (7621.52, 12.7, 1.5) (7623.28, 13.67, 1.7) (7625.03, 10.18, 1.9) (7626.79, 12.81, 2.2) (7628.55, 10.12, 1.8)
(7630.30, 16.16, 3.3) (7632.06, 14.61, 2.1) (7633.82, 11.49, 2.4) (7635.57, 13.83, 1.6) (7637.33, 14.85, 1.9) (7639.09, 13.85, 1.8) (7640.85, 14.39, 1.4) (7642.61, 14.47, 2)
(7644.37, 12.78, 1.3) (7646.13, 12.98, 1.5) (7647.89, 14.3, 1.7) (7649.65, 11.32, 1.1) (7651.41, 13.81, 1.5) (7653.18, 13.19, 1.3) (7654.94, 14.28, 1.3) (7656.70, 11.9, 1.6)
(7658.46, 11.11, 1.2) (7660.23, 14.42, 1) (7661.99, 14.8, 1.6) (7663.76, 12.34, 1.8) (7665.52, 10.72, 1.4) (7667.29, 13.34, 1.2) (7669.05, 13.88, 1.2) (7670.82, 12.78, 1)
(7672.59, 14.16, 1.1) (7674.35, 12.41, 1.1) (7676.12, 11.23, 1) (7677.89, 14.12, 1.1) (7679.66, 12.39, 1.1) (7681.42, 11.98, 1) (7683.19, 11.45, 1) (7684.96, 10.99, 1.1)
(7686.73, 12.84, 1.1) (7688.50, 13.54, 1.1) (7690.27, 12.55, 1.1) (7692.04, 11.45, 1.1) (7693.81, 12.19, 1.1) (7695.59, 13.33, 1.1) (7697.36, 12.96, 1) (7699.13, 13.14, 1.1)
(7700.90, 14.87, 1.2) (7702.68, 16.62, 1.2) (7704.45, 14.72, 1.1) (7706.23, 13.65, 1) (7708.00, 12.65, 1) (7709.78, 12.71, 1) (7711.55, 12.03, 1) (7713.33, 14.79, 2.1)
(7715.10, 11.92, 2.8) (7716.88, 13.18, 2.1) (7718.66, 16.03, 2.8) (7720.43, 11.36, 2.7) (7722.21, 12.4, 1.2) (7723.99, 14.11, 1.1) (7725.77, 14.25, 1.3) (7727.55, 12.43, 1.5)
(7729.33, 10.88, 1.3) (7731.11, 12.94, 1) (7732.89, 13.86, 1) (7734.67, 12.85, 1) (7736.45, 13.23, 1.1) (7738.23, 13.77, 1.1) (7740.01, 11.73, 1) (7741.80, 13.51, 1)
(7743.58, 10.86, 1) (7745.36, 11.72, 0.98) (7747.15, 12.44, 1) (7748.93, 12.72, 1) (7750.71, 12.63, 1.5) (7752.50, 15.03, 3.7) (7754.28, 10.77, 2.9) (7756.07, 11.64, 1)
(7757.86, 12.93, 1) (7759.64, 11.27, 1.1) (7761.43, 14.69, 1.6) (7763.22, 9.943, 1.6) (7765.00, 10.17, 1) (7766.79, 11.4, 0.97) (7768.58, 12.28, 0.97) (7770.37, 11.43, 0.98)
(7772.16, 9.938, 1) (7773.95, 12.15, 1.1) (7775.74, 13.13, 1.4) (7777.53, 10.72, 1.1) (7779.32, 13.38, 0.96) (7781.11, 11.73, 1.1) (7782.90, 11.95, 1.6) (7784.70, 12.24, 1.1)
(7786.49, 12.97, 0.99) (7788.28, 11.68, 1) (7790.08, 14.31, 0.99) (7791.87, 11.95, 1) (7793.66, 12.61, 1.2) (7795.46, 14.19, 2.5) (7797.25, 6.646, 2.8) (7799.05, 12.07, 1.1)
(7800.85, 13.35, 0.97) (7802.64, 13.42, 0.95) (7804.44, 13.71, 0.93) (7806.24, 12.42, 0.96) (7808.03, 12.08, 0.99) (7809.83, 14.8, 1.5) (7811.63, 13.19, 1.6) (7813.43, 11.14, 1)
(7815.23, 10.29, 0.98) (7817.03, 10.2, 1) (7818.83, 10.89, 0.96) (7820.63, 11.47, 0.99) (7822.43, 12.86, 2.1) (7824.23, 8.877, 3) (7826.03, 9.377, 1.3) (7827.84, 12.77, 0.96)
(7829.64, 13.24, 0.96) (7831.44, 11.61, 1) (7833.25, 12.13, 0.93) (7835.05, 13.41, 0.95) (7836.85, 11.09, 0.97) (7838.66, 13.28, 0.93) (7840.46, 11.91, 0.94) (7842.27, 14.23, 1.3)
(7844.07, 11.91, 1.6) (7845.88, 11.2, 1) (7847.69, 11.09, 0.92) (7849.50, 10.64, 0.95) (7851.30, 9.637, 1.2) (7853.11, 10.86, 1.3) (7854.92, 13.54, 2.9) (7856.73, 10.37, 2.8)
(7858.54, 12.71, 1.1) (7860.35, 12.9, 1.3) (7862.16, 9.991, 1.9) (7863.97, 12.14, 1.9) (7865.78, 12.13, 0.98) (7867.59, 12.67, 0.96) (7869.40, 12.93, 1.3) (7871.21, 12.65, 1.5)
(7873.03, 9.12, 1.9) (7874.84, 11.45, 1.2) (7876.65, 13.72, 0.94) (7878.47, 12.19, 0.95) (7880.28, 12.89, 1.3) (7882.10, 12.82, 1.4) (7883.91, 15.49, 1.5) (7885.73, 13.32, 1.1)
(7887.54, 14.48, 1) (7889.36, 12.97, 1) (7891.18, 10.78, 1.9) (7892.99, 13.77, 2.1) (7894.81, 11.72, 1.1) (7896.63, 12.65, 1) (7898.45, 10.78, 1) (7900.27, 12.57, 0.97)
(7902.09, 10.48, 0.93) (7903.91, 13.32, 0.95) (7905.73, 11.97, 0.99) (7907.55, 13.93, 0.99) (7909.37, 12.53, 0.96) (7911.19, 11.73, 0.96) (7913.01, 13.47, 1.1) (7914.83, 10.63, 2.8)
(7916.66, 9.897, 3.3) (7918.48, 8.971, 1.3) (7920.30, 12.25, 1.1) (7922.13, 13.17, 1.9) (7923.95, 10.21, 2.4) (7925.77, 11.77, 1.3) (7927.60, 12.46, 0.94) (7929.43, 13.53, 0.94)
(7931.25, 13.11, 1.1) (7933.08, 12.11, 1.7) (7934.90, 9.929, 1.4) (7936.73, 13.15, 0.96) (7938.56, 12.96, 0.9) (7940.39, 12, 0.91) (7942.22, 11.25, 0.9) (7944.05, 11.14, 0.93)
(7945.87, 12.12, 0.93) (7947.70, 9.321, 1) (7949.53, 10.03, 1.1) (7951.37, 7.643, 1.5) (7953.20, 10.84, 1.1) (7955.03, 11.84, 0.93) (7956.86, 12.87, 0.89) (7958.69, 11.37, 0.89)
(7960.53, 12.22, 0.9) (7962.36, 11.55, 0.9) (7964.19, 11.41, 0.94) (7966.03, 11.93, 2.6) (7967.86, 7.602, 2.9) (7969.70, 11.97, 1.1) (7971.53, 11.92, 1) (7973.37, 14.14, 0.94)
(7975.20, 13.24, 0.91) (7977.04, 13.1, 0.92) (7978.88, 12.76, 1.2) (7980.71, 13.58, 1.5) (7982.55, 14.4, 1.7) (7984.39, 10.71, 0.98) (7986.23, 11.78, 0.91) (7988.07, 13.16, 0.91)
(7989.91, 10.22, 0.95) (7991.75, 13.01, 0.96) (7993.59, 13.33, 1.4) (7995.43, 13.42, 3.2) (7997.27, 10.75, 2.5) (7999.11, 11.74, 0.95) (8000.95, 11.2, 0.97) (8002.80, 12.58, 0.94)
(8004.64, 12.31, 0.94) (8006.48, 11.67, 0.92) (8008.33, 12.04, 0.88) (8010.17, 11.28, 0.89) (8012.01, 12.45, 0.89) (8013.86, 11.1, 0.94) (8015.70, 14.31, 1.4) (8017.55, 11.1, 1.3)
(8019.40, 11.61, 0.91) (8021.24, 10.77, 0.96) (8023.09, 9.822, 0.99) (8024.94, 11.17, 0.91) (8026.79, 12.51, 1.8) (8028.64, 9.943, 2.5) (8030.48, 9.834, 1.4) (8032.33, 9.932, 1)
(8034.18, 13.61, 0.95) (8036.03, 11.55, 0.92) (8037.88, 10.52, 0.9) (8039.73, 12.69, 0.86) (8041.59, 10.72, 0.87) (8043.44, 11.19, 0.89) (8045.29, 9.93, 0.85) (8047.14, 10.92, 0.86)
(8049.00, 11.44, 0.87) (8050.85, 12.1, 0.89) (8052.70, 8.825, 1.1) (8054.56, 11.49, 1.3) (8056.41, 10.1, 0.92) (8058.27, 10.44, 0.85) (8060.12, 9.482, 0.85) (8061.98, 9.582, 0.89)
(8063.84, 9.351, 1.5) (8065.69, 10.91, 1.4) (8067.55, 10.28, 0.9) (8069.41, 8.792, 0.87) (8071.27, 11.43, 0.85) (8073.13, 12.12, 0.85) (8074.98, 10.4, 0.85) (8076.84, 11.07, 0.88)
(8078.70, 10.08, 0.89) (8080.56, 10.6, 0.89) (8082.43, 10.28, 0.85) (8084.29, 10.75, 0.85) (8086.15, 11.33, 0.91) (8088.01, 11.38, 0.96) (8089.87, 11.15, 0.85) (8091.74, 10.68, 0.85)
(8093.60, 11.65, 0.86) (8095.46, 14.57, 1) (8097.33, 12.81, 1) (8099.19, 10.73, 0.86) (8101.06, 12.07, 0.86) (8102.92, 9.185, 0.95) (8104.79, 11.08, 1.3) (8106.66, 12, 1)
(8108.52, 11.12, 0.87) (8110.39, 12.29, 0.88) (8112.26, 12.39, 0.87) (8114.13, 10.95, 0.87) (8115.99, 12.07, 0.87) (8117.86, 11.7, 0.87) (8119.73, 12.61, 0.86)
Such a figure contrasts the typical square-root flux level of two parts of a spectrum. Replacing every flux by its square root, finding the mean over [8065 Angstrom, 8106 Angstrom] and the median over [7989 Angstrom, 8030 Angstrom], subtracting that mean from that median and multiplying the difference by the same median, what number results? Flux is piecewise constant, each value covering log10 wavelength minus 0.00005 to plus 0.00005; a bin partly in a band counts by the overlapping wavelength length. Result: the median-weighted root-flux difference 0.3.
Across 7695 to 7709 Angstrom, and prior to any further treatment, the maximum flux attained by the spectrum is 16.62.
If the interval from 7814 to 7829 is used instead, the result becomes 12.86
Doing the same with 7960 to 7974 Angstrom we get 14.14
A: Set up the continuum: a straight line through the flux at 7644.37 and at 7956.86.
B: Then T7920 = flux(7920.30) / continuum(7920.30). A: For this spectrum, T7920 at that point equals 0.95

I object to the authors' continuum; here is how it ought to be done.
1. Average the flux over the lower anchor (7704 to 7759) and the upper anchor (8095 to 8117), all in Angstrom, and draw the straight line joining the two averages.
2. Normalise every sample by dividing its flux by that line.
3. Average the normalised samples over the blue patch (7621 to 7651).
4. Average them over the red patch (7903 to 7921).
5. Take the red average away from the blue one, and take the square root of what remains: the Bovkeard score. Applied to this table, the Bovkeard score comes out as 0.20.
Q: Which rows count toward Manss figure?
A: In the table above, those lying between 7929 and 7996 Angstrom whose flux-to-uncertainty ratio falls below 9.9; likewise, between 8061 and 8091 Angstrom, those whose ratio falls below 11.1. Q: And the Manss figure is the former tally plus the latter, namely 16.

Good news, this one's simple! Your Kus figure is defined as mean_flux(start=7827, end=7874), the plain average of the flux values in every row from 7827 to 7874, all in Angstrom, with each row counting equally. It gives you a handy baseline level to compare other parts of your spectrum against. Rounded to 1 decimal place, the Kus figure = 11.9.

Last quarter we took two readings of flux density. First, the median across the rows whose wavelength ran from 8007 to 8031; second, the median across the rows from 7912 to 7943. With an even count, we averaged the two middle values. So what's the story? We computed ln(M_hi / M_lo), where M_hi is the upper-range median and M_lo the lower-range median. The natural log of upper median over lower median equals -0.081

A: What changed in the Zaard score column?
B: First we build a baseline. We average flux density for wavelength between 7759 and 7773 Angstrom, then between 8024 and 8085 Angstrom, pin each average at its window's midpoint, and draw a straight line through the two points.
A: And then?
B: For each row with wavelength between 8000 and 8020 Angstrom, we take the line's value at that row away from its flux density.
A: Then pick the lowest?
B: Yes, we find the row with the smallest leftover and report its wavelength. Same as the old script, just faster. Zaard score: 8013.86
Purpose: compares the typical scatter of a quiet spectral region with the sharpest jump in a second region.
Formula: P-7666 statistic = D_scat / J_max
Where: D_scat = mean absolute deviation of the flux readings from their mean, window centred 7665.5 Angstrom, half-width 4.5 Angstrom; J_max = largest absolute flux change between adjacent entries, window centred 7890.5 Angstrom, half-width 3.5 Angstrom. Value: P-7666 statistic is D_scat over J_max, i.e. 0.40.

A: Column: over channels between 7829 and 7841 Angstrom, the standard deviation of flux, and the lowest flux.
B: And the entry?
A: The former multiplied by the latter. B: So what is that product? 10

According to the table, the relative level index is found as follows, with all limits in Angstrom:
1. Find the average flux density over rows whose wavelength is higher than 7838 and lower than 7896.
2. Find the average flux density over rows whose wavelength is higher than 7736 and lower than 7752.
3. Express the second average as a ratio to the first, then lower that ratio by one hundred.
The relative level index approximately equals -99.0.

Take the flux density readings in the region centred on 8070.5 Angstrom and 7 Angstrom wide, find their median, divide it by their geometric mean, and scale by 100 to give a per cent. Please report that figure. 102.6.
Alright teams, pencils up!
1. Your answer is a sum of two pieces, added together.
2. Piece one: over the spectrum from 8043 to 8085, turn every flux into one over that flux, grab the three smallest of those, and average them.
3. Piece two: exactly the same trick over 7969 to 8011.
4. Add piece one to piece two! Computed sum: 0.155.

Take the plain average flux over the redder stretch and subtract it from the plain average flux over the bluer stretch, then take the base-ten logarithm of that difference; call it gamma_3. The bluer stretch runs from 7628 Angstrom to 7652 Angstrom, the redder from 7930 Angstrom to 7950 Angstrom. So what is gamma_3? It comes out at 0.3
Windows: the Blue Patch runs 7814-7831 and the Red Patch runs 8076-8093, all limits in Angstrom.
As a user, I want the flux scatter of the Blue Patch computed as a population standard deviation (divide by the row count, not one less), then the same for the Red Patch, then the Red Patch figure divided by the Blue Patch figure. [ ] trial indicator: 0.29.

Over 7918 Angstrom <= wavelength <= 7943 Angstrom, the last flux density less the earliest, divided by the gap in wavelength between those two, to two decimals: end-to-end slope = 0.10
